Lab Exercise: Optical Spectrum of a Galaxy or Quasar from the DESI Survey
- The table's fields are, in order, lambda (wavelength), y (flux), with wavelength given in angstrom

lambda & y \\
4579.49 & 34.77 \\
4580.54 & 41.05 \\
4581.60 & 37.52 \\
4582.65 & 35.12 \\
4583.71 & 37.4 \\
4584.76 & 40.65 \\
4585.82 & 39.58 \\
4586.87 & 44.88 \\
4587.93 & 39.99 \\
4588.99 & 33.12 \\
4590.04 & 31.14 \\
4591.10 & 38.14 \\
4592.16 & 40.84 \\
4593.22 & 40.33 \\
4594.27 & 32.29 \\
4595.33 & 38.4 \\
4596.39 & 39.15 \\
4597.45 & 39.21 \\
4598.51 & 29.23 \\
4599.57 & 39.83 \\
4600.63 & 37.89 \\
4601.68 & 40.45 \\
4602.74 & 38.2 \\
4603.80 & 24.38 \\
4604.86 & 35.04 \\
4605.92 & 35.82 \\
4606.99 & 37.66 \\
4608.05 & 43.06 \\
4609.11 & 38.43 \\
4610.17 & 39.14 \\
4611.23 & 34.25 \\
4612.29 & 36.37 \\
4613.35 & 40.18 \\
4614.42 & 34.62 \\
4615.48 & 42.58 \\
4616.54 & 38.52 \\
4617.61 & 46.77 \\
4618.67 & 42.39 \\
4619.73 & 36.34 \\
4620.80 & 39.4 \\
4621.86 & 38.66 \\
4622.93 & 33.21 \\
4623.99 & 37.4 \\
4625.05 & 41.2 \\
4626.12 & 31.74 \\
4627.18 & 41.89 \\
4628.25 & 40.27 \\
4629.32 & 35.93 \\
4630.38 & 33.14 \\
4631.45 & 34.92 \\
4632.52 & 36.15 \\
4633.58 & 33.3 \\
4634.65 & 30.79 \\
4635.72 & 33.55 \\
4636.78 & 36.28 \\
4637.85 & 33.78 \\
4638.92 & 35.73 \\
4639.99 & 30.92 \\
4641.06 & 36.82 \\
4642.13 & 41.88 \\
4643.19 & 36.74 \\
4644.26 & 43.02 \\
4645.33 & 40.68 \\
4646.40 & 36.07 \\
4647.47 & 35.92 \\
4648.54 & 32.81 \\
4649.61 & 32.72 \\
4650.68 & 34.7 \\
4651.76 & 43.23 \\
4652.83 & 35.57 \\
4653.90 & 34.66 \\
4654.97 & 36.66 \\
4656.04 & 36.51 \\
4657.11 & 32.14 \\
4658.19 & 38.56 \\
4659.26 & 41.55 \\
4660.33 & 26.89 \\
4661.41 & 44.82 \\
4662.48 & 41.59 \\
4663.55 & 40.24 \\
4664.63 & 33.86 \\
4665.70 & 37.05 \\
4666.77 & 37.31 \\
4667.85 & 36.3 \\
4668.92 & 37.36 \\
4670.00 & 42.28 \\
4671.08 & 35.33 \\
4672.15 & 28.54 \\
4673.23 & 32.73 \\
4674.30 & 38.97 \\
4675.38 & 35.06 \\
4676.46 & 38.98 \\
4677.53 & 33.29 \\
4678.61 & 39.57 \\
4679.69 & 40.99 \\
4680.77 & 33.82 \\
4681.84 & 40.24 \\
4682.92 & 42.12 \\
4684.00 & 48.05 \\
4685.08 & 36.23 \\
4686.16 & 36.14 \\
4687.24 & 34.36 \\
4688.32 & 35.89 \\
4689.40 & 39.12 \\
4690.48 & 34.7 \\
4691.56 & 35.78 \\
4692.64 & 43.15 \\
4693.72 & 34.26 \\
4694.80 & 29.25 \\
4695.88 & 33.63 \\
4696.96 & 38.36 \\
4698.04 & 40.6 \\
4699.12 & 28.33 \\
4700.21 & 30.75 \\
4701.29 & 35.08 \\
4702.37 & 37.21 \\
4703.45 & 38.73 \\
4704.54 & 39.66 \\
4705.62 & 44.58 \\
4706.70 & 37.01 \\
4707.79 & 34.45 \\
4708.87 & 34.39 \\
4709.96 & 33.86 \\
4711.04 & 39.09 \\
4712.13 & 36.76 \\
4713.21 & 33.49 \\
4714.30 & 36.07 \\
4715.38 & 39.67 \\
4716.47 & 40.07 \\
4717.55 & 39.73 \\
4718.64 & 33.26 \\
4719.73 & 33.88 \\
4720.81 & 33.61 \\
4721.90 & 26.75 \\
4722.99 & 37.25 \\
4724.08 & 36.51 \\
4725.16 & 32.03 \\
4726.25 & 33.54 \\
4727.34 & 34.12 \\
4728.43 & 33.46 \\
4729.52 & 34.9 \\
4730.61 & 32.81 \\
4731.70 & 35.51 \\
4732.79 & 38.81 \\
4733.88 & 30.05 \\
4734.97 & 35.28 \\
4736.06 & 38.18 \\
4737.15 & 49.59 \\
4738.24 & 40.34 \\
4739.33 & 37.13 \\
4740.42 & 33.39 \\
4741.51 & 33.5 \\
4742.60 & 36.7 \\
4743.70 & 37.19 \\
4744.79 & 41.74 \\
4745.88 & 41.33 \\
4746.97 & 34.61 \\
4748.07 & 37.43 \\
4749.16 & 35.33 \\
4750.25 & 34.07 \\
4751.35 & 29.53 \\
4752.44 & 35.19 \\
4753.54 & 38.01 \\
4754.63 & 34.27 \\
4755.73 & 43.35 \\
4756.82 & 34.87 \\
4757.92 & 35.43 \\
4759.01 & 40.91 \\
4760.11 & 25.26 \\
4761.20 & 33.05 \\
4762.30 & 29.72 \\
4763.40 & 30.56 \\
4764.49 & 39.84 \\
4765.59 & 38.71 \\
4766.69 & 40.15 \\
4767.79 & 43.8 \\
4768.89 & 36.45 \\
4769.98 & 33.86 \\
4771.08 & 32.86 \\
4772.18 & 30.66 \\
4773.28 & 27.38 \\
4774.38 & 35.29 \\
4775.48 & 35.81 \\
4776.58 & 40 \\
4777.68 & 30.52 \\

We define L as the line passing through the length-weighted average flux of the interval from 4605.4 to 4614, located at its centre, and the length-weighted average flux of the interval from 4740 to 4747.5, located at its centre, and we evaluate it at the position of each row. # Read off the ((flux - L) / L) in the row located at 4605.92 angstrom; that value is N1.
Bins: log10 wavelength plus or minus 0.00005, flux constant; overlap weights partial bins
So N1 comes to -0.06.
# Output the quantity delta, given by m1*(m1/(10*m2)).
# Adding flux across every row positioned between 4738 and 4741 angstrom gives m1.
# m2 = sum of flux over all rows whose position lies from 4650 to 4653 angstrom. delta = 11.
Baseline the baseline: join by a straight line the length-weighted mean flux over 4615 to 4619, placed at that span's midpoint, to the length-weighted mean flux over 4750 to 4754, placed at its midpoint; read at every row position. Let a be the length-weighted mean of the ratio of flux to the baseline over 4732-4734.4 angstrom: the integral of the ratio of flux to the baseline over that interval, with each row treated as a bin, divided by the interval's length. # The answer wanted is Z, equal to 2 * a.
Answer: 1.96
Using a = 0.98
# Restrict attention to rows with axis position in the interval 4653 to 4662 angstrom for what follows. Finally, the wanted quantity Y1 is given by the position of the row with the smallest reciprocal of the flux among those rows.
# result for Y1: 4661.41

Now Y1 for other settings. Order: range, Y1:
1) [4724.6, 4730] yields 4729.52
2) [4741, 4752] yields 4744.79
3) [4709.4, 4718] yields 4716.47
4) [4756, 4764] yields 4759.01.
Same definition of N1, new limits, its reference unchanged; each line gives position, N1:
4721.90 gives -0.28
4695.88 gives -0.10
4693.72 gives -0.08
